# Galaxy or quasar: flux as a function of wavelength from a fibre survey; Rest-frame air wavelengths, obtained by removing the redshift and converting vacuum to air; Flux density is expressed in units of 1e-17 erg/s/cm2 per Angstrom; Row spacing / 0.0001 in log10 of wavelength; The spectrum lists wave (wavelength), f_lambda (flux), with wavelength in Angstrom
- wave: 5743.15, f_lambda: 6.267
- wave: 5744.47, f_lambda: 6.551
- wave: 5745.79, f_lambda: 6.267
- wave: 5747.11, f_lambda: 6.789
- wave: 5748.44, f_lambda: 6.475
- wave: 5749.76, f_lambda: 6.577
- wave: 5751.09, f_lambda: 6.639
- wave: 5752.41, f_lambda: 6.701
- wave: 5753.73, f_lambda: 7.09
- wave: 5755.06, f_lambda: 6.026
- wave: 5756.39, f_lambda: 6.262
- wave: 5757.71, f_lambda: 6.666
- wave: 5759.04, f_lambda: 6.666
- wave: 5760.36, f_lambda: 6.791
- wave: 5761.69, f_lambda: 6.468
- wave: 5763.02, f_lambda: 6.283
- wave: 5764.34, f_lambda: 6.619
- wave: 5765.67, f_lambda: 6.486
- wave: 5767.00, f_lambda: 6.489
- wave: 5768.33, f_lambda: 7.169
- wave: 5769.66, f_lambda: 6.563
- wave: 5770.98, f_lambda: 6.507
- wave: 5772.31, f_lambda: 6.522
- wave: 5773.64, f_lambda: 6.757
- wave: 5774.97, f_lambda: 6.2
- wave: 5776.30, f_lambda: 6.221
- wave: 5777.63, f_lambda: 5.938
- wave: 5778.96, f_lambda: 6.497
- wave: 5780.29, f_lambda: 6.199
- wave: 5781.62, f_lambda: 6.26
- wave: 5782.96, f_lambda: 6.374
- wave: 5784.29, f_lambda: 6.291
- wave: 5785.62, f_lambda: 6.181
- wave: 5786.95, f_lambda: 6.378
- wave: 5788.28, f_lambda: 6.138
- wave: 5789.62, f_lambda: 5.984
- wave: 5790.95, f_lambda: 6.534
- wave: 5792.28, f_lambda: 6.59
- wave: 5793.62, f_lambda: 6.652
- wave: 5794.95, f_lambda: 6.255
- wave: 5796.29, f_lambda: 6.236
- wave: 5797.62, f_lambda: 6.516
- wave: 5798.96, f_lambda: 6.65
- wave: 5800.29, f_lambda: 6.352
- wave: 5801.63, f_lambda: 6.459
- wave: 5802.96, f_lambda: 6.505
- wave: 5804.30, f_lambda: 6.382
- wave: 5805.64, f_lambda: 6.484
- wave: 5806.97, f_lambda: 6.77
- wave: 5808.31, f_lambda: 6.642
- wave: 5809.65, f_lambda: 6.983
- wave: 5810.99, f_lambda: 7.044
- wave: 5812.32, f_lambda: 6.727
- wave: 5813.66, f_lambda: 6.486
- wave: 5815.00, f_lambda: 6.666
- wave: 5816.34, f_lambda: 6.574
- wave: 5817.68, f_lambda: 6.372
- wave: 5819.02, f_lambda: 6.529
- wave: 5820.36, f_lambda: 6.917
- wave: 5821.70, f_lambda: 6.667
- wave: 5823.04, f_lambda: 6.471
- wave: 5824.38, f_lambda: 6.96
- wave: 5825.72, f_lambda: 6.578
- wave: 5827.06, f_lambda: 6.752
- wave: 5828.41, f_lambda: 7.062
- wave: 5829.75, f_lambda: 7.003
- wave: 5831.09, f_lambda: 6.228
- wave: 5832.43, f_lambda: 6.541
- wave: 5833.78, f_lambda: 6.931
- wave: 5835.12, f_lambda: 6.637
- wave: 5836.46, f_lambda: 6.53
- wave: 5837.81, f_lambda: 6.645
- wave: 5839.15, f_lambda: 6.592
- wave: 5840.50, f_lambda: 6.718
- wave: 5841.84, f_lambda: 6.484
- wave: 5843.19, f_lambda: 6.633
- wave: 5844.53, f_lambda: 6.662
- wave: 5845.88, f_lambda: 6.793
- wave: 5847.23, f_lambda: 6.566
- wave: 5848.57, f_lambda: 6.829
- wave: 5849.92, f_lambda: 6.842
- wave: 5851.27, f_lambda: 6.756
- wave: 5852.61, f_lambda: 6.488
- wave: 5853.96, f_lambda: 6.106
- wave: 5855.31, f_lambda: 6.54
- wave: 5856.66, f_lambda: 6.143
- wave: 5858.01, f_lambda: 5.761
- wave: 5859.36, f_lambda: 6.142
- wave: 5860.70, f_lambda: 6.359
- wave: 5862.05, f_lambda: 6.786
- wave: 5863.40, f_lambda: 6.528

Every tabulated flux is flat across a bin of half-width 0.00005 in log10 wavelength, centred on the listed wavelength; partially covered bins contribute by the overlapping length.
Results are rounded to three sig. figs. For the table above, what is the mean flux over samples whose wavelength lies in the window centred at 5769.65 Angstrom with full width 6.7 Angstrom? 6.65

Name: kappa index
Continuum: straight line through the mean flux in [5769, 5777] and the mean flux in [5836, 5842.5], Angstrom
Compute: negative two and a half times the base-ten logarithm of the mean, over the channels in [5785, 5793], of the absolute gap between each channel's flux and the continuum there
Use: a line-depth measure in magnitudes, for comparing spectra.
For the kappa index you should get 1.57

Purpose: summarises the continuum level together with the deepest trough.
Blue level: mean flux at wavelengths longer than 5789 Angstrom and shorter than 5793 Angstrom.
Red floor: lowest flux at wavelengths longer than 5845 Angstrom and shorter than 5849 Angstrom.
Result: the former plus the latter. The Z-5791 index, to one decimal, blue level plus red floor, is 12.9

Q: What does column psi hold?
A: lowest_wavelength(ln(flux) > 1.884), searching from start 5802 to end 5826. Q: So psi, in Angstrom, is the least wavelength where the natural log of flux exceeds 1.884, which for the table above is 5806.97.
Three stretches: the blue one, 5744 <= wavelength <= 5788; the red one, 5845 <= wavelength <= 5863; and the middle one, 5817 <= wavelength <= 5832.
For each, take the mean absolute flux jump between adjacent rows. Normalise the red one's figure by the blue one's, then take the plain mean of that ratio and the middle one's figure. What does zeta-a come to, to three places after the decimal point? 0.710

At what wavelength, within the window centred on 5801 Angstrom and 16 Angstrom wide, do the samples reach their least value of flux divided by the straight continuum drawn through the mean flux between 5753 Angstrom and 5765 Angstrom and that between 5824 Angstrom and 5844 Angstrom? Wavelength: 5796.29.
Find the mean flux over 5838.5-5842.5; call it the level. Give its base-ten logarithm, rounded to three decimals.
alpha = 0.819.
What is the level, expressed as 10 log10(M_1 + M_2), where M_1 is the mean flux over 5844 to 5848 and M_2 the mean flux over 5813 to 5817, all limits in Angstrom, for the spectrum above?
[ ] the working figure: 11.22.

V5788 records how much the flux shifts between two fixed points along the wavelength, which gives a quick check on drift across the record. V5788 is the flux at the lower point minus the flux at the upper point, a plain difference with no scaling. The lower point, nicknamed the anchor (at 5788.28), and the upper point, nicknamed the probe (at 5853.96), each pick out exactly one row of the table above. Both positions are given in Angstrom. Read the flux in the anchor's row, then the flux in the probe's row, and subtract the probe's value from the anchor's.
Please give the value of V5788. 0.0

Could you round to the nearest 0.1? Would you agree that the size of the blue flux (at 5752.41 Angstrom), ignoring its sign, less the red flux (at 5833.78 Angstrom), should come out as -0.2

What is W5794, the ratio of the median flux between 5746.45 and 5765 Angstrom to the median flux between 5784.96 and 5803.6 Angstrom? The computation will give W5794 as 1.033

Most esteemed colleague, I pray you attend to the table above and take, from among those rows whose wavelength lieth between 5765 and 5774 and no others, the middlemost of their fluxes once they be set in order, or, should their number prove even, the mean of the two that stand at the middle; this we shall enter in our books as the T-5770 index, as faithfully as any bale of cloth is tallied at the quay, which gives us 6.52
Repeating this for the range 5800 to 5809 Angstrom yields 6.48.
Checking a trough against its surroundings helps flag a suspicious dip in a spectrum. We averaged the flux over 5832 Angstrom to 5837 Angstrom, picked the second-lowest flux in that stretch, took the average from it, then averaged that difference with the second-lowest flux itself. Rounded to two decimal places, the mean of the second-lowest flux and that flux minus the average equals 3.21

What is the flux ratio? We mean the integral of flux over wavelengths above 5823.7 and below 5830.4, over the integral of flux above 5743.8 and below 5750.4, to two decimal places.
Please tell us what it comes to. 1.07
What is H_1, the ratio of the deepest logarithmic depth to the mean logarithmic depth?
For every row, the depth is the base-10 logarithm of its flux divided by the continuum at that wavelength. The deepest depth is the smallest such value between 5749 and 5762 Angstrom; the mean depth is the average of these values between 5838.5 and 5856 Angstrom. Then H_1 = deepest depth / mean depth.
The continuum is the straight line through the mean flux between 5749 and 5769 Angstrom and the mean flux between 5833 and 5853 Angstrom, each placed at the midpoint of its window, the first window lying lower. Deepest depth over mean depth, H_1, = 9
